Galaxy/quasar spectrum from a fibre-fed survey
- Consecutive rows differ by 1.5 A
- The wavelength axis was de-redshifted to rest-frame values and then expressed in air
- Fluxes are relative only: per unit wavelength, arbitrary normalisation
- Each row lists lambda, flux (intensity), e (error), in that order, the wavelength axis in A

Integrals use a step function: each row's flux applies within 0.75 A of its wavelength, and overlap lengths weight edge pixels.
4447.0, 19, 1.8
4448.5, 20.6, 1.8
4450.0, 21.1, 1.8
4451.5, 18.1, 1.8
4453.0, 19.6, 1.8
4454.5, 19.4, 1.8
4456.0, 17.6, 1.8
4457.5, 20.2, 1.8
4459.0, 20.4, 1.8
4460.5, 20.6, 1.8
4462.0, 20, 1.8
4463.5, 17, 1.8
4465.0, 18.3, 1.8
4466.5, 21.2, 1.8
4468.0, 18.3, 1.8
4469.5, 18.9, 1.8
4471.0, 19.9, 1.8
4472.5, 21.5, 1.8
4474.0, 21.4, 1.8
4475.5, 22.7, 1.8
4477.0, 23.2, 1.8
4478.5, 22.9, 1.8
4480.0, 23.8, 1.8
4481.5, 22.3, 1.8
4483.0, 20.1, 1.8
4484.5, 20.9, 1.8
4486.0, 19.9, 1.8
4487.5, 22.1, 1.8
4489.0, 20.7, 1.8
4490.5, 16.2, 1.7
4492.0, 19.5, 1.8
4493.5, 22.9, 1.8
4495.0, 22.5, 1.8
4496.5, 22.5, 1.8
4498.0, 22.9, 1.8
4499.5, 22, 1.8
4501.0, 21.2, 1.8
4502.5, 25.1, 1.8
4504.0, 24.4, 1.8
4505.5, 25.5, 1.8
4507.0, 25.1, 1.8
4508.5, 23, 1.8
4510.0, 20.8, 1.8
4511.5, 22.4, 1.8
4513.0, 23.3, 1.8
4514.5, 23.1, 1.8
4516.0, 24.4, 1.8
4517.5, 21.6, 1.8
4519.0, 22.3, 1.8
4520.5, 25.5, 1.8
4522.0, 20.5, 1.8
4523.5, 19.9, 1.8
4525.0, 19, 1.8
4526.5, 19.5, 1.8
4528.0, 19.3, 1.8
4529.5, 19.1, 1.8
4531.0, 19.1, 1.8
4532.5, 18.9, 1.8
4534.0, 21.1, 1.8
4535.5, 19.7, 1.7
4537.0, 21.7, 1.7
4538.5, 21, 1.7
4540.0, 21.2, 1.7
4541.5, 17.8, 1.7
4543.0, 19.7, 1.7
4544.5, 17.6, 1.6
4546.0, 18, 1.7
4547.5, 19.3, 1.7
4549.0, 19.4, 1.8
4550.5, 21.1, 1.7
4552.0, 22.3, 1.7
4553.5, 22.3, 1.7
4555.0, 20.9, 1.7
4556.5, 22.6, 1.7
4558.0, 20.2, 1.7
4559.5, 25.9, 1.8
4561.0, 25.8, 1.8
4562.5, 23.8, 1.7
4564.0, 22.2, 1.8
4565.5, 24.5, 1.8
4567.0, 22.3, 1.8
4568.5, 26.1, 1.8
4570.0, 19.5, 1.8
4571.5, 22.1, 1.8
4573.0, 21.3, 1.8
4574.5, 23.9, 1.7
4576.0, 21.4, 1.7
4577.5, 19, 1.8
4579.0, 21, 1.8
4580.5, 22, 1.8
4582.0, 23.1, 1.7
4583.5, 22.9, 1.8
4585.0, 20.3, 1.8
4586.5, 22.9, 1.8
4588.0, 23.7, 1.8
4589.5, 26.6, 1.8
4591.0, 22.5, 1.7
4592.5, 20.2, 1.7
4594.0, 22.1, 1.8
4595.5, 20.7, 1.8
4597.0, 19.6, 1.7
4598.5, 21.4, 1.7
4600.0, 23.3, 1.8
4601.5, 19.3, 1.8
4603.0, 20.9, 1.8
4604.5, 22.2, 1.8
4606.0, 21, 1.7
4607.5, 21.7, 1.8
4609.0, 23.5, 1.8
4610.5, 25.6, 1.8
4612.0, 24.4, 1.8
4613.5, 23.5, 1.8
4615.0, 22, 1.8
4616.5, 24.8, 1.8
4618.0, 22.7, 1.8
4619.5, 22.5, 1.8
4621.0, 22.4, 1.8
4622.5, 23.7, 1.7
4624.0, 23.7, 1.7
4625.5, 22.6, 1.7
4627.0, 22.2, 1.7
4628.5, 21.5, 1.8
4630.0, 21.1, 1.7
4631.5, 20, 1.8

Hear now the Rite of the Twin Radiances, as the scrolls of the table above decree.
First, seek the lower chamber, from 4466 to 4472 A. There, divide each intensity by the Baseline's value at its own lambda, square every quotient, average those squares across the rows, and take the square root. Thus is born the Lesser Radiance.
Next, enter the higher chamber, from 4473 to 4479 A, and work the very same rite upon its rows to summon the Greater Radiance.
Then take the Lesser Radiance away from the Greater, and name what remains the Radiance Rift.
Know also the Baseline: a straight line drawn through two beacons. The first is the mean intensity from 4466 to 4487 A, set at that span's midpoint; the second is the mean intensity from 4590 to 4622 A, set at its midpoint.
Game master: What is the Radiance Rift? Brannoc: 0.14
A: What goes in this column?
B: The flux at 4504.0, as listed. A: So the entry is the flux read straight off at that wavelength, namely 24.4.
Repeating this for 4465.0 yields 18.3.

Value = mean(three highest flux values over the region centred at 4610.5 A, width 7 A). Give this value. 24.5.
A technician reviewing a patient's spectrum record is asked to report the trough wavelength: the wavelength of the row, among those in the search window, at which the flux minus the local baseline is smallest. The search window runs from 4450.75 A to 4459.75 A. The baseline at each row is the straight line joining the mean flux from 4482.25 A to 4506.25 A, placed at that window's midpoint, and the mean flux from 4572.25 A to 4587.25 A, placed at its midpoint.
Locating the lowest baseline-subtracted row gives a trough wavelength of 4456.0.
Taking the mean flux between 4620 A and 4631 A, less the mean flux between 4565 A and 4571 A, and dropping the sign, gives 0.6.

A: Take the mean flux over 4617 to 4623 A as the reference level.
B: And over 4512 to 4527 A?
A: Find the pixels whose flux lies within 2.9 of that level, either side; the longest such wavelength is 4522.0 A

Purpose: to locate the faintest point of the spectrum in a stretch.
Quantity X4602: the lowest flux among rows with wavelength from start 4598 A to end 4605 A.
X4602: 19.3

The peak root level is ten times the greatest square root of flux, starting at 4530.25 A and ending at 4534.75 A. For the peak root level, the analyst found 45.9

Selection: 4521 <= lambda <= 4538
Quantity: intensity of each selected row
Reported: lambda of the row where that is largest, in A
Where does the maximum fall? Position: 4537.0 A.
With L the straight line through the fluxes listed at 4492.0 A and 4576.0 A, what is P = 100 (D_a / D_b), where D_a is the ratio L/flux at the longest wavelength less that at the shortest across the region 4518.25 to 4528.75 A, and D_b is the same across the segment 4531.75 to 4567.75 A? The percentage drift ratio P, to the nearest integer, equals -116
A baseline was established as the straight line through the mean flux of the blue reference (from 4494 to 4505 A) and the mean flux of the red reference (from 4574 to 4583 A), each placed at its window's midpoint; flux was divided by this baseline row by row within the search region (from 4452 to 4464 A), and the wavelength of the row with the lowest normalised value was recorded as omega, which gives 4463.5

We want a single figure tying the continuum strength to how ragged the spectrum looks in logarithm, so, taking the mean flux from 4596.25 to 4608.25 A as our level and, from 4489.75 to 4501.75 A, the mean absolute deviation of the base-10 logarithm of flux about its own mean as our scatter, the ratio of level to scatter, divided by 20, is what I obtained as 29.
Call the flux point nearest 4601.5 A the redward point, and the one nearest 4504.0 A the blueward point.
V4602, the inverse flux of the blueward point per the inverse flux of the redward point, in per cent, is 79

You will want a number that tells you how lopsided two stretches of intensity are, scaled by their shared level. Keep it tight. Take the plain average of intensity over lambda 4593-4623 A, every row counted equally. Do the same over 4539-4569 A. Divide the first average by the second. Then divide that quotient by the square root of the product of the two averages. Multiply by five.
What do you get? 0.235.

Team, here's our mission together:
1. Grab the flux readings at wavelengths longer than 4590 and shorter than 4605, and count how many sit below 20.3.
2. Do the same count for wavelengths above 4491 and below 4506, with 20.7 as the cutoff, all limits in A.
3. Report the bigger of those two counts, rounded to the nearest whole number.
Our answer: 3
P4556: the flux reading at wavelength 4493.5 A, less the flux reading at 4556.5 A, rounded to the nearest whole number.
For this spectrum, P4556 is 0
